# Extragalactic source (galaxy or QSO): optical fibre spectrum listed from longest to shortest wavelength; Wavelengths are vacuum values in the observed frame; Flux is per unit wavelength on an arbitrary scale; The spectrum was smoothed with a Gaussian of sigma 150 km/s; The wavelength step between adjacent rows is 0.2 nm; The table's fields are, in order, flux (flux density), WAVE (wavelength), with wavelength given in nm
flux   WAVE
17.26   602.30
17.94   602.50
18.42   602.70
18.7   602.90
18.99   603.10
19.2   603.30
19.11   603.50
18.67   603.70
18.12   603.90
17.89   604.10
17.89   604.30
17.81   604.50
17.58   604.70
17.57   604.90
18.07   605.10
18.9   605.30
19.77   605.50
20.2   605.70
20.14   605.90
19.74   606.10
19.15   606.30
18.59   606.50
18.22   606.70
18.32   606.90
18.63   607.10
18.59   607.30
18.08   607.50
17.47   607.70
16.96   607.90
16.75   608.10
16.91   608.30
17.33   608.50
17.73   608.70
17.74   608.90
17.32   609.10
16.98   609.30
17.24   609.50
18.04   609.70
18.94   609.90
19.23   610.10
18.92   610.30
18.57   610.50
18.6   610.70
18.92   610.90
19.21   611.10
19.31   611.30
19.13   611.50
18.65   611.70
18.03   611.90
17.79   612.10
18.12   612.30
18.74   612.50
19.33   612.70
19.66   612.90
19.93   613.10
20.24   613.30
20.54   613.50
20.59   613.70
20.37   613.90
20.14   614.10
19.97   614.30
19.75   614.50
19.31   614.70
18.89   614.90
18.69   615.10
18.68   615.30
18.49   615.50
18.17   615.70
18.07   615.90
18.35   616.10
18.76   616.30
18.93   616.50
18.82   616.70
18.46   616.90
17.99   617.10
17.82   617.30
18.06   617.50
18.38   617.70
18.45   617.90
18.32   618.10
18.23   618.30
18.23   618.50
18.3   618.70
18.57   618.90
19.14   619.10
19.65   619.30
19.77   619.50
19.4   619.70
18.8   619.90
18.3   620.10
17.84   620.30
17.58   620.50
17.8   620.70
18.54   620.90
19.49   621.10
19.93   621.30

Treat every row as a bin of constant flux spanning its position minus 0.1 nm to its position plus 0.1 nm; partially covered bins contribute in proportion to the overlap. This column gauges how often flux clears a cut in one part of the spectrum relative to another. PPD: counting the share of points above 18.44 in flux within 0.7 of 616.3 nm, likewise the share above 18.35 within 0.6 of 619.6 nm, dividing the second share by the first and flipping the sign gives -1.46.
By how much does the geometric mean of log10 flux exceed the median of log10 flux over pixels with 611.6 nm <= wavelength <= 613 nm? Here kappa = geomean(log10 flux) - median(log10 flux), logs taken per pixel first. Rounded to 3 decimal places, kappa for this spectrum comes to -0.001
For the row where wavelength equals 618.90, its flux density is 18.57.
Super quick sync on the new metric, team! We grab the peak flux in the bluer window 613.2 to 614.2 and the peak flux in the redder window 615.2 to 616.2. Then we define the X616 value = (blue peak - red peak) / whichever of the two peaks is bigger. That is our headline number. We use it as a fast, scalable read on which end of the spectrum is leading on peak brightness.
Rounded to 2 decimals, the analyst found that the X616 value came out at 0.09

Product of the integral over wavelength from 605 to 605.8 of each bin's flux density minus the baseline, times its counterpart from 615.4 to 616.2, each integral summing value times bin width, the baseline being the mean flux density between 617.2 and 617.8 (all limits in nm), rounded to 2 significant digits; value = 0.13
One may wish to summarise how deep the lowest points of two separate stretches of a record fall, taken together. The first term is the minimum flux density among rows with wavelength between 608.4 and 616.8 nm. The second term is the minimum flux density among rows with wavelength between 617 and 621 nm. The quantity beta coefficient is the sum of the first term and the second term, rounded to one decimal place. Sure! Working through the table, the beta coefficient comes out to 34.6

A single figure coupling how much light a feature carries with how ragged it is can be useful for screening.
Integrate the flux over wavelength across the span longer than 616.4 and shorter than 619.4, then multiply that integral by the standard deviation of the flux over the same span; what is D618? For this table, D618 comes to 26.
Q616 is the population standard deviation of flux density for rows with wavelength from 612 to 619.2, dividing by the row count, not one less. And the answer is 0.8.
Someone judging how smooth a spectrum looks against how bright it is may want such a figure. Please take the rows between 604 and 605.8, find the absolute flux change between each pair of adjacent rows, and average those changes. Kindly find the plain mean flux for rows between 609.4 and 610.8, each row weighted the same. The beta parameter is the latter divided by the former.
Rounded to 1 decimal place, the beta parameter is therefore 50.2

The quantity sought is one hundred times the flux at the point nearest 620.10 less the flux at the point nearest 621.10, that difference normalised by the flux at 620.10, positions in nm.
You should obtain -7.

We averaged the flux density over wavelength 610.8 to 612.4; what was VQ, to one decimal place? 18.6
